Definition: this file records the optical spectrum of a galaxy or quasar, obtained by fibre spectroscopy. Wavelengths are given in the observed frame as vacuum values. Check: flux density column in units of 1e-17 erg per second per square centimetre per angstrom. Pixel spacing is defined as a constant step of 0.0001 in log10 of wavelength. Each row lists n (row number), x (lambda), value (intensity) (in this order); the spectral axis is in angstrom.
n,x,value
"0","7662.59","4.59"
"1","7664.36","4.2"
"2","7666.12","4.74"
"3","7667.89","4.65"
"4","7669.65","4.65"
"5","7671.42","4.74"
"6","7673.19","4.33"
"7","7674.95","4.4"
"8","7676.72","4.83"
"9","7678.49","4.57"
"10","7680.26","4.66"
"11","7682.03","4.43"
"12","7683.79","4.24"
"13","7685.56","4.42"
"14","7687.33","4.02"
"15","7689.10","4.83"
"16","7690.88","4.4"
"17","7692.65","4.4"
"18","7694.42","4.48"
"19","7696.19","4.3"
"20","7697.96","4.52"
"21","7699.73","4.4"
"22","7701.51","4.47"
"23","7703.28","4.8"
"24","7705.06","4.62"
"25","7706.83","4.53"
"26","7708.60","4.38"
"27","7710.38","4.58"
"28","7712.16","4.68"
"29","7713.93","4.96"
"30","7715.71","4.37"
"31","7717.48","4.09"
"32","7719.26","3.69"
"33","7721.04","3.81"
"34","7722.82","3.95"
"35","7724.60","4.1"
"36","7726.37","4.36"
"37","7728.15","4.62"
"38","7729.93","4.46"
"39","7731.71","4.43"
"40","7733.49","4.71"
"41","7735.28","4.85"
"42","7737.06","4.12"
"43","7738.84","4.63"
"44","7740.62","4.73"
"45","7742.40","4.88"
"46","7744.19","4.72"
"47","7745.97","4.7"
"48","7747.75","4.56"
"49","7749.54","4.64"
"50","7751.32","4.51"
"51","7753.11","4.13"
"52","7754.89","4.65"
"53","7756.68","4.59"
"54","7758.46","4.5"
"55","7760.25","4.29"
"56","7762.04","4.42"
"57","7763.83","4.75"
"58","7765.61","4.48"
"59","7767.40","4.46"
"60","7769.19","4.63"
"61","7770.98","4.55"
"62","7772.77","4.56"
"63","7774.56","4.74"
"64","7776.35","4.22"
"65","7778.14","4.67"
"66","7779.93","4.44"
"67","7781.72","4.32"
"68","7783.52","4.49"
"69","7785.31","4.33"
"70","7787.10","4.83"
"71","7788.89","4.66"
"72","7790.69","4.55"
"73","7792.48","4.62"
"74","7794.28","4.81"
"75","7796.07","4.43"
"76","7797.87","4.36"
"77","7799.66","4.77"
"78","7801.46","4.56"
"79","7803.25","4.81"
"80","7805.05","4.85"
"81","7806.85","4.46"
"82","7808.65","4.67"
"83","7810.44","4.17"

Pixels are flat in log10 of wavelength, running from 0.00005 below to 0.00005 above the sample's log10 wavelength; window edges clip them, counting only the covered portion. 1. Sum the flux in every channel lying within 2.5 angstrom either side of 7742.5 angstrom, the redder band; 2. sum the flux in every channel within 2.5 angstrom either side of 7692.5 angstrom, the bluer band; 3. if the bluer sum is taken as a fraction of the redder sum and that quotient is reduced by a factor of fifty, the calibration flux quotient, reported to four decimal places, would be 0.0185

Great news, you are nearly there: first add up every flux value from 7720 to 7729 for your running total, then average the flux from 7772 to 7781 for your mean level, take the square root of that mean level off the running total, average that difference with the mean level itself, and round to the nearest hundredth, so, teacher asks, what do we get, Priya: 11.62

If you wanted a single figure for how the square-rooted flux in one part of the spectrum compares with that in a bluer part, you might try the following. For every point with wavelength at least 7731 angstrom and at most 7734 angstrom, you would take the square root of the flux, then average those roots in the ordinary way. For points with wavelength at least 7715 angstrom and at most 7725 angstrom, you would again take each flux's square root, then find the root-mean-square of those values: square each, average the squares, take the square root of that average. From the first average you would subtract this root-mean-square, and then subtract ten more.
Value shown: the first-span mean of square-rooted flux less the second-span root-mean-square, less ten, -9.9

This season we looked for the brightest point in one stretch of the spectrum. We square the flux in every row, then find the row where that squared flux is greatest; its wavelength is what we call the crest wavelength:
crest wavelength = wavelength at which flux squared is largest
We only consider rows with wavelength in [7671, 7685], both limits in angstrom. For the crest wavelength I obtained 7676.72 angstrom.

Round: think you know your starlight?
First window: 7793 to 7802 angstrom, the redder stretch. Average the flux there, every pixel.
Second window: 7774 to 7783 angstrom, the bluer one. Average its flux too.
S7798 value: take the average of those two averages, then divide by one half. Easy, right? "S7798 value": 9.1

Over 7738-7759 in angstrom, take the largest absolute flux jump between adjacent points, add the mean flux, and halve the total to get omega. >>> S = 2.56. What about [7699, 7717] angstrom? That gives 2.58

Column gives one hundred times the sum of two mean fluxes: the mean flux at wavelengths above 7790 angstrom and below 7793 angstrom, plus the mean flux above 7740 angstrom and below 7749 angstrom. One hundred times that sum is 930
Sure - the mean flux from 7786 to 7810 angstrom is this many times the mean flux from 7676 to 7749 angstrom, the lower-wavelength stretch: 1.04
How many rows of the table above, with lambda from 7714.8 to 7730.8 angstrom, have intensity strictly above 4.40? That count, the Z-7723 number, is 2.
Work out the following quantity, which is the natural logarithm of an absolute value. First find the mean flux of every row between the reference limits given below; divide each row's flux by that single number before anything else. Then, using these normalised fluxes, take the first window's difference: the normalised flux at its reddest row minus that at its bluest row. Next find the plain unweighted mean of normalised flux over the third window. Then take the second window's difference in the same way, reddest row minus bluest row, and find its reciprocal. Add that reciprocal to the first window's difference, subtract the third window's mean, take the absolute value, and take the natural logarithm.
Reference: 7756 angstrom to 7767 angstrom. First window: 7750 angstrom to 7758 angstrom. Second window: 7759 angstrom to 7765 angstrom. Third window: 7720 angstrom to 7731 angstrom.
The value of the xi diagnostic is 2.18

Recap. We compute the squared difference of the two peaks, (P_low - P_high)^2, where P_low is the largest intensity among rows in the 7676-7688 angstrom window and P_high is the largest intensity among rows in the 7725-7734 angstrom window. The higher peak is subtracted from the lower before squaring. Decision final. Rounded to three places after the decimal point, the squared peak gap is 0.014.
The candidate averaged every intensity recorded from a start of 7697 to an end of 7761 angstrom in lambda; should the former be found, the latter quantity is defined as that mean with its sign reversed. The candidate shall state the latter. -4.47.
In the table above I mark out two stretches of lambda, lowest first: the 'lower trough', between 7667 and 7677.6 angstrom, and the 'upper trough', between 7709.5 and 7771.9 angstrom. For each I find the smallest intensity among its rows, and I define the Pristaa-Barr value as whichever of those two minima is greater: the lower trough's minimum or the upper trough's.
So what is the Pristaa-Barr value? 4.33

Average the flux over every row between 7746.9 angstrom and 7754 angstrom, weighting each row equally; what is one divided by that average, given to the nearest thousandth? 0.224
